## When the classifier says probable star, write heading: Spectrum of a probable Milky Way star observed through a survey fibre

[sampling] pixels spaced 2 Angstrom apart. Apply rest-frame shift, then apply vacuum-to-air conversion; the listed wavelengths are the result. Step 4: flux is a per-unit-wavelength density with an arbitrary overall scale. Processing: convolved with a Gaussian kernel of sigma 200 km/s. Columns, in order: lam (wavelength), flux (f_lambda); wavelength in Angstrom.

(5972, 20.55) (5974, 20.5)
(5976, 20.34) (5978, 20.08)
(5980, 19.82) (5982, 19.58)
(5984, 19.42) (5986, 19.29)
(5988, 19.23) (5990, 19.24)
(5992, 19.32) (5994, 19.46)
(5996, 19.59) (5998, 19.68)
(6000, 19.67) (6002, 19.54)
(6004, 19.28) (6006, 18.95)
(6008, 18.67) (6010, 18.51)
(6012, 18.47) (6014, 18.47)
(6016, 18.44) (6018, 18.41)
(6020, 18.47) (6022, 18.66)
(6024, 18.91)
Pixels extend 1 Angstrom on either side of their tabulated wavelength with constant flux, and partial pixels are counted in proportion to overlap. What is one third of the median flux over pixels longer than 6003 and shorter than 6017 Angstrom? 6.17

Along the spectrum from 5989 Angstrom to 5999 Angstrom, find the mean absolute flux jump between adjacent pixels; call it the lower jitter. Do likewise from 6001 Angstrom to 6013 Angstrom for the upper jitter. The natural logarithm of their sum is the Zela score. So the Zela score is -1.13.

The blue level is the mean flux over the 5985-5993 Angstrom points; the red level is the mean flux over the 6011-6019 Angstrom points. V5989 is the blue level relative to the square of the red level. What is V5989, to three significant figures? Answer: 0.0566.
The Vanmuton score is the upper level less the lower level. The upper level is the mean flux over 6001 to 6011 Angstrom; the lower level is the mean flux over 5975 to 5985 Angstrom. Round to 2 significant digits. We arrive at -0.86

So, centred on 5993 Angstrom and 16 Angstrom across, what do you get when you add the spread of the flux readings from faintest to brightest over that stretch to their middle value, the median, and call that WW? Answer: 19.8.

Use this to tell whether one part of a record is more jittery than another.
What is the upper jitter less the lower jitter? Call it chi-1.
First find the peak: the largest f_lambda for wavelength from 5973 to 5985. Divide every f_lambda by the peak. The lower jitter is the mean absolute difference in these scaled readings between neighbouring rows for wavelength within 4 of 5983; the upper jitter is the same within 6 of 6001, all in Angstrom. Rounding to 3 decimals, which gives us -0.001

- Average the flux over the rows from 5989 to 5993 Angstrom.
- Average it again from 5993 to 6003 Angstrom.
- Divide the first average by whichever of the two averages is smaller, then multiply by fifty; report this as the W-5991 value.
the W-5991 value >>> 50.0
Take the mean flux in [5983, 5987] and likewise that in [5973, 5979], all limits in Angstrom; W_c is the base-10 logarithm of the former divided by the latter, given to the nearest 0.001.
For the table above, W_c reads -0.021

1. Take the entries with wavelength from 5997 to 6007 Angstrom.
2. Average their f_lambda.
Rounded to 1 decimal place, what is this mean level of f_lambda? 19.4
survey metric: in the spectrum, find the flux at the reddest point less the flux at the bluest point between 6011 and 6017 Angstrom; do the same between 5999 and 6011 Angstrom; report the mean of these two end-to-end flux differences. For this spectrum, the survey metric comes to -0.6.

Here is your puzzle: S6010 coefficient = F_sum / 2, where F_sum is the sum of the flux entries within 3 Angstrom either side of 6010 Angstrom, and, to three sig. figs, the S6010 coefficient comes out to 27.8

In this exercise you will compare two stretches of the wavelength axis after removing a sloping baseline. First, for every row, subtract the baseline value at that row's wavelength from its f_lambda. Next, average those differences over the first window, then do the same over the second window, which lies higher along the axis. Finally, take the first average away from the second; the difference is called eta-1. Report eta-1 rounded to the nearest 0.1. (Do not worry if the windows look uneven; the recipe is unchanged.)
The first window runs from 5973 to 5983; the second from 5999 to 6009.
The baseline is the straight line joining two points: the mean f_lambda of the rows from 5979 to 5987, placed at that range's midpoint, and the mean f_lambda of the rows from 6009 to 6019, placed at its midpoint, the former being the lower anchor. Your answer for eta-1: 0.1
